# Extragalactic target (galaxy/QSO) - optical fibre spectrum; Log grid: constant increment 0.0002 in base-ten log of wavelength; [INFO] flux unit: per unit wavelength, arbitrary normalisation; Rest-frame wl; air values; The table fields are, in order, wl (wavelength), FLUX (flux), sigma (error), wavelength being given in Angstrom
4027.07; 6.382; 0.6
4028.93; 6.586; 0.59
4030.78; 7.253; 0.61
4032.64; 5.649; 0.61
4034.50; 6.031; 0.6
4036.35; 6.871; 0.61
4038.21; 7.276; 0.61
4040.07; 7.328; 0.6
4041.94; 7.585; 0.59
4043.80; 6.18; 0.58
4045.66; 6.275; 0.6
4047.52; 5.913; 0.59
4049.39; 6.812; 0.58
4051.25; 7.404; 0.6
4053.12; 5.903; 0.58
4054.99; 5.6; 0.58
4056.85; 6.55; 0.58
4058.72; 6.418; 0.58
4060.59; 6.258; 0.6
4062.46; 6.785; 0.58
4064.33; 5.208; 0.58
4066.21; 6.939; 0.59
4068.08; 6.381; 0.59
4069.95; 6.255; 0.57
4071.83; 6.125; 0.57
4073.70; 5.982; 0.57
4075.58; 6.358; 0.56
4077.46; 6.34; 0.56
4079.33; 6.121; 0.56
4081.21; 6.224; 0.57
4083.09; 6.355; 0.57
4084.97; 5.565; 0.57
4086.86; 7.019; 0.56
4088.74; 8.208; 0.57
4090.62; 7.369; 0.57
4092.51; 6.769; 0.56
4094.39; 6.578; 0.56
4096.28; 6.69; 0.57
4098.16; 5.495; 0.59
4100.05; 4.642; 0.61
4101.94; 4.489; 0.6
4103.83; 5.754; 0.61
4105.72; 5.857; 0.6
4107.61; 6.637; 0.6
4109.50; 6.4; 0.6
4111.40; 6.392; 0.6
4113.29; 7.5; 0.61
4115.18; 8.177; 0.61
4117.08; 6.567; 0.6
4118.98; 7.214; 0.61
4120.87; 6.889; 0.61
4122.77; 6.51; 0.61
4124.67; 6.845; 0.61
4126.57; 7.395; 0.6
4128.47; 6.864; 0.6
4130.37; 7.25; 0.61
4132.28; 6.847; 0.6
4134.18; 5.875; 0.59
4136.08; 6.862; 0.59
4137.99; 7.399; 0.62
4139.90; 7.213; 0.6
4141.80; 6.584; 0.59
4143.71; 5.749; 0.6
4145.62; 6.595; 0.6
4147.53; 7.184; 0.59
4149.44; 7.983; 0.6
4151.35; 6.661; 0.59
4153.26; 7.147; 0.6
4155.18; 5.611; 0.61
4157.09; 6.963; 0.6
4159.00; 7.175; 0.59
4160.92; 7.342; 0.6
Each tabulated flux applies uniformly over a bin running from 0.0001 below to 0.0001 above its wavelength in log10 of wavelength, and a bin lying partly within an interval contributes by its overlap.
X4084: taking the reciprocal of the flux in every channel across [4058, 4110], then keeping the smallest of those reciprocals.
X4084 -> 0.122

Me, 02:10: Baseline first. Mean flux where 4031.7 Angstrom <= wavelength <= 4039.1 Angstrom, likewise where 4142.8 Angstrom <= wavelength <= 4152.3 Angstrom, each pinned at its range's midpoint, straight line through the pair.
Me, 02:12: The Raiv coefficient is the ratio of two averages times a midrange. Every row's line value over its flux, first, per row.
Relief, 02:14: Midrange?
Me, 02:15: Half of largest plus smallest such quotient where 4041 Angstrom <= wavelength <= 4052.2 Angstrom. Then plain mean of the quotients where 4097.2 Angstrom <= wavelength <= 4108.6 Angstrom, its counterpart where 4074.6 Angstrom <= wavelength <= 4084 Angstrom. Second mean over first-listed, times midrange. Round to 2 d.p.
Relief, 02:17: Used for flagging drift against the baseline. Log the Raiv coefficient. 0.83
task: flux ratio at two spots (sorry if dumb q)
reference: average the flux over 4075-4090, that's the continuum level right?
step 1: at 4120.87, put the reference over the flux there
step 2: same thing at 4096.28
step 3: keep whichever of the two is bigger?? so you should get 0.98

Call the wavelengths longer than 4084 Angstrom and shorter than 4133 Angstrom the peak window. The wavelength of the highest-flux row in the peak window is 4088.74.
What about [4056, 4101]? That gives 4088.74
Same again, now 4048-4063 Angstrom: 4051.25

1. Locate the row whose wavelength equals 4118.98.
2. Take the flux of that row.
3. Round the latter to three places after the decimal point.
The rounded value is 7.214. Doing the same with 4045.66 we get 6.275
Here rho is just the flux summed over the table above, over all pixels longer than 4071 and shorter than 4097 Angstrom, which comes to 92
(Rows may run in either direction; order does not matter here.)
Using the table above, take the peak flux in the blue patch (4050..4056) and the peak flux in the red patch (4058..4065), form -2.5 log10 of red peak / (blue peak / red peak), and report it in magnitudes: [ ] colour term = -1.98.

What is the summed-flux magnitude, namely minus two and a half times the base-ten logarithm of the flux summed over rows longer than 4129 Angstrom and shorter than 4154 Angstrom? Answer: -4.88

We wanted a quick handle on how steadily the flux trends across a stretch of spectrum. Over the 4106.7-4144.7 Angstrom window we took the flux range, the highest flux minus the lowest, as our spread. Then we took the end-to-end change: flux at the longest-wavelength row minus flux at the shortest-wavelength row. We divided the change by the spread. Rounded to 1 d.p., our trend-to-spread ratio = -0.4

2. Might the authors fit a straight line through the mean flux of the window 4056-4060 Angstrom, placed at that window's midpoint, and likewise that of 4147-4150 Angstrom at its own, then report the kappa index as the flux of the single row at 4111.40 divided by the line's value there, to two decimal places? 0.90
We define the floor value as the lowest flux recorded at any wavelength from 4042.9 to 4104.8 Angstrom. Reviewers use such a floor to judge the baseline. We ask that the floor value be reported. 4.489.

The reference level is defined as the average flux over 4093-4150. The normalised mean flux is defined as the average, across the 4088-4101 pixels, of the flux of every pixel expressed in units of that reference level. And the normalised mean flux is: 0.99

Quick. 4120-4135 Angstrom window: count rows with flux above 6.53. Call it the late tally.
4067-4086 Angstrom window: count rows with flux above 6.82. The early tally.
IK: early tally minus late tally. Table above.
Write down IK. -6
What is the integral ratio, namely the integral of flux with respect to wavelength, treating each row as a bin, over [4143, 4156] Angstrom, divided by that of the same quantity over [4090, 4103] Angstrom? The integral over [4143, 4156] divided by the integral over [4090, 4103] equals 1.13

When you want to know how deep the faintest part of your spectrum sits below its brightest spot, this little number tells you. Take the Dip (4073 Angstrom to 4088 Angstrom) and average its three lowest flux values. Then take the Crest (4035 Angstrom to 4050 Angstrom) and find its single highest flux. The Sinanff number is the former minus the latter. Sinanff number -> -1.7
